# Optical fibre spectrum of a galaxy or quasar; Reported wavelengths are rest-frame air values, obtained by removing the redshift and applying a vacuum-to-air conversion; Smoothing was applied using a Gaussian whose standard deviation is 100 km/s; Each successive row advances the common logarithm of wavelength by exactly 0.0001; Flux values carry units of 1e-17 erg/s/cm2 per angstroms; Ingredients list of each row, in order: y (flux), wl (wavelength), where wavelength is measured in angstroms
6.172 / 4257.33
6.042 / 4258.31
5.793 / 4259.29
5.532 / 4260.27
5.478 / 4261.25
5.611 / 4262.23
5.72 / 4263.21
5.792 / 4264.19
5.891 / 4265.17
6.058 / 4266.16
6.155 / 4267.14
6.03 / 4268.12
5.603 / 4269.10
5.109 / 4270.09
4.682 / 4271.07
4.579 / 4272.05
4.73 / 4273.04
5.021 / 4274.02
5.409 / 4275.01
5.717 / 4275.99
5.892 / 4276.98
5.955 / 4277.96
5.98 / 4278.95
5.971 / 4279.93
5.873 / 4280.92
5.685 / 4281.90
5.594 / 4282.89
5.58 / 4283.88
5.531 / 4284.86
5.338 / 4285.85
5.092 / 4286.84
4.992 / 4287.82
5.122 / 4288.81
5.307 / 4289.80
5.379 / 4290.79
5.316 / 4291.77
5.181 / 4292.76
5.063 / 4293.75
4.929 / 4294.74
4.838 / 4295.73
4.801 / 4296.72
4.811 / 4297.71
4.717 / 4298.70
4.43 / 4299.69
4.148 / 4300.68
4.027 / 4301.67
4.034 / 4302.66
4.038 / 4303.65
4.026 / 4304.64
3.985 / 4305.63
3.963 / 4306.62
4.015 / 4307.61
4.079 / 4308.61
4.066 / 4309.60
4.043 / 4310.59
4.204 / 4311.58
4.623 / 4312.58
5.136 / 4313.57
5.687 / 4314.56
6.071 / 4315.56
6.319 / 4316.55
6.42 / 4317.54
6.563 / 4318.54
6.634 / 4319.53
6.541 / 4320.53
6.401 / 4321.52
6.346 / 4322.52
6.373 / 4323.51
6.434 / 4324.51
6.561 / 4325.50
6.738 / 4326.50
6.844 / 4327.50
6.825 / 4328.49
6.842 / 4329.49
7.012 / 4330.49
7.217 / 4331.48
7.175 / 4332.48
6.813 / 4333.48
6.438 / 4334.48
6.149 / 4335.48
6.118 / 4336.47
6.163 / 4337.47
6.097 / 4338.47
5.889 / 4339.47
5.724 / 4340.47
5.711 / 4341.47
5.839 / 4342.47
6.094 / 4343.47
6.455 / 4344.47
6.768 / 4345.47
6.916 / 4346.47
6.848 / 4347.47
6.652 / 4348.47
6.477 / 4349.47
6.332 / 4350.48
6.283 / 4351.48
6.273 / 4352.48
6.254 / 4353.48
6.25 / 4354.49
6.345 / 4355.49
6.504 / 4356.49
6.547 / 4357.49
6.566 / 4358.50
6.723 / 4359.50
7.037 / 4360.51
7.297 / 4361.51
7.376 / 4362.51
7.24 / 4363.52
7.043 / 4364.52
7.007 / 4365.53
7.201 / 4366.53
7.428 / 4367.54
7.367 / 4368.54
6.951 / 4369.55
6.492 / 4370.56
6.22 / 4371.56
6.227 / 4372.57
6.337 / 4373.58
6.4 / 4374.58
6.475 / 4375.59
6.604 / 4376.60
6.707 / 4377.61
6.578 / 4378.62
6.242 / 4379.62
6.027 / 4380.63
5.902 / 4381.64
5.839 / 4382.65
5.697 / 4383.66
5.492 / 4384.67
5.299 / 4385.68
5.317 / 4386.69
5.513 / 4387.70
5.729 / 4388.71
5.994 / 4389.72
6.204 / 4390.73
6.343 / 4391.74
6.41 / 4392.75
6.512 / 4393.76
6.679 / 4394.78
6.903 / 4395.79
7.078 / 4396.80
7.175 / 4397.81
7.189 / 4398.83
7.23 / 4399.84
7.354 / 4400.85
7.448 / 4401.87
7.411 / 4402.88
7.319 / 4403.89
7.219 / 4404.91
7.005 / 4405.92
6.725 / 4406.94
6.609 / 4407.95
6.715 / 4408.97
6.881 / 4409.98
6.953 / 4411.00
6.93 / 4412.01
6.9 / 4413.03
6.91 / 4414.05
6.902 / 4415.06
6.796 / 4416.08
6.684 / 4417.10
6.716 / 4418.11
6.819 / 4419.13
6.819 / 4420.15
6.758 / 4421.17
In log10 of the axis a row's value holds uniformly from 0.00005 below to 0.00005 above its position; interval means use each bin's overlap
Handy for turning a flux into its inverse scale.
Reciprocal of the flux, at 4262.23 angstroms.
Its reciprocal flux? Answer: 0.178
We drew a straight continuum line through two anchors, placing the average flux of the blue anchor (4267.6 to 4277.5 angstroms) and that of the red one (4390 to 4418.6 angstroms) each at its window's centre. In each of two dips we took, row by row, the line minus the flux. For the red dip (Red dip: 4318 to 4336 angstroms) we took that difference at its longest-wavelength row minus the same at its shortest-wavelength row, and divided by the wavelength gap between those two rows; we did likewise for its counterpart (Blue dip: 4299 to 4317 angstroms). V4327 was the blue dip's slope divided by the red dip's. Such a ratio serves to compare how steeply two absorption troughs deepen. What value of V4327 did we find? -2.7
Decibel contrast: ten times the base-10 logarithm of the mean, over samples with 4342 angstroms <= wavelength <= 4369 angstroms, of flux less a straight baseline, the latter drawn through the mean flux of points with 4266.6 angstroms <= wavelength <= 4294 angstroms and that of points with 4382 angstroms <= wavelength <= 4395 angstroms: 0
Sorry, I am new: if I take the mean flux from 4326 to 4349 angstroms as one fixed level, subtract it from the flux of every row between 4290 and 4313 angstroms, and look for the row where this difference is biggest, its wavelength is 4290.79 angstroms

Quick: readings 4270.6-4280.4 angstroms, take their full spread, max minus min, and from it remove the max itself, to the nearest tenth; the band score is -4.6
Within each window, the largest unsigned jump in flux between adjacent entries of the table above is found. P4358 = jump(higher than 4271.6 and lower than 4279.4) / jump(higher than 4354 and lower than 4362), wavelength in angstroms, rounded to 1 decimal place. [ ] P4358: 1.2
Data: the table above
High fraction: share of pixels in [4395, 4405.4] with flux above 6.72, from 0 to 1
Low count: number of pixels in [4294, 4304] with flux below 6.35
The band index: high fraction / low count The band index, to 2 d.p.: 0.10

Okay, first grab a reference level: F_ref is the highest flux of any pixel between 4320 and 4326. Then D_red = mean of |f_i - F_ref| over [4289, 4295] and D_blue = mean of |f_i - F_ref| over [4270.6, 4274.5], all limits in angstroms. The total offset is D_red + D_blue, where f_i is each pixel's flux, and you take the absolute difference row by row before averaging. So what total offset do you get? 3.2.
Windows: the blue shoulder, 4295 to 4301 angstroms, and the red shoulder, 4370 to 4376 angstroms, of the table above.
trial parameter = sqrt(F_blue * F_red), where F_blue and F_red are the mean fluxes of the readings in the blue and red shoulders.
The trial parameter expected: 5.4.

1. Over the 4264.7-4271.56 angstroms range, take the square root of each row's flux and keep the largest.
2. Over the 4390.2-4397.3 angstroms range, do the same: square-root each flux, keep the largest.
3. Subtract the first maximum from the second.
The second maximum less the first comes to 0.2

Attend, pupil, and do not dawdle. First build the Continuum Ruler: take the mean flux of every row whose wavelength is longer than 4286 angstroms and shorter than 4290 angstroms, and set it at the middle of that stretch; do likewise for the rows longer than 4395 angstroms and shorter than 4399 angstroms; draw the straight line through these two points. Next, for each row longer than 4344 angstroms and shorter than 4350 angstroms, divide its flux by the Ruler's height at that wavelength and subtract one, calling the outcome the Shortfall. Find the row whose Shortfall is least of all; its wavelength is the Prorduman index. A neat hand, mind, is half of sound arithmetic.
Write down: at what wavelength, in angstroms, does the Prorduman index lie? 4349.47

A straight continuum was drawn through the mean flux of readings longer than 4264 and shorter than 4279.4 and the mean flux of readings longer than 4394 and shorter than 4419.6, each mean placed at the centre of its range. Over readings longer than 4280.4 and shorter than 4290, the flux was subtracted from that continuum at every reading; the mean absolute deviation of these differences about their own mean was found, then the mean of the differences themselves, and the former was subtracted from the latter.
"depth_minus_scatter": 0.0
